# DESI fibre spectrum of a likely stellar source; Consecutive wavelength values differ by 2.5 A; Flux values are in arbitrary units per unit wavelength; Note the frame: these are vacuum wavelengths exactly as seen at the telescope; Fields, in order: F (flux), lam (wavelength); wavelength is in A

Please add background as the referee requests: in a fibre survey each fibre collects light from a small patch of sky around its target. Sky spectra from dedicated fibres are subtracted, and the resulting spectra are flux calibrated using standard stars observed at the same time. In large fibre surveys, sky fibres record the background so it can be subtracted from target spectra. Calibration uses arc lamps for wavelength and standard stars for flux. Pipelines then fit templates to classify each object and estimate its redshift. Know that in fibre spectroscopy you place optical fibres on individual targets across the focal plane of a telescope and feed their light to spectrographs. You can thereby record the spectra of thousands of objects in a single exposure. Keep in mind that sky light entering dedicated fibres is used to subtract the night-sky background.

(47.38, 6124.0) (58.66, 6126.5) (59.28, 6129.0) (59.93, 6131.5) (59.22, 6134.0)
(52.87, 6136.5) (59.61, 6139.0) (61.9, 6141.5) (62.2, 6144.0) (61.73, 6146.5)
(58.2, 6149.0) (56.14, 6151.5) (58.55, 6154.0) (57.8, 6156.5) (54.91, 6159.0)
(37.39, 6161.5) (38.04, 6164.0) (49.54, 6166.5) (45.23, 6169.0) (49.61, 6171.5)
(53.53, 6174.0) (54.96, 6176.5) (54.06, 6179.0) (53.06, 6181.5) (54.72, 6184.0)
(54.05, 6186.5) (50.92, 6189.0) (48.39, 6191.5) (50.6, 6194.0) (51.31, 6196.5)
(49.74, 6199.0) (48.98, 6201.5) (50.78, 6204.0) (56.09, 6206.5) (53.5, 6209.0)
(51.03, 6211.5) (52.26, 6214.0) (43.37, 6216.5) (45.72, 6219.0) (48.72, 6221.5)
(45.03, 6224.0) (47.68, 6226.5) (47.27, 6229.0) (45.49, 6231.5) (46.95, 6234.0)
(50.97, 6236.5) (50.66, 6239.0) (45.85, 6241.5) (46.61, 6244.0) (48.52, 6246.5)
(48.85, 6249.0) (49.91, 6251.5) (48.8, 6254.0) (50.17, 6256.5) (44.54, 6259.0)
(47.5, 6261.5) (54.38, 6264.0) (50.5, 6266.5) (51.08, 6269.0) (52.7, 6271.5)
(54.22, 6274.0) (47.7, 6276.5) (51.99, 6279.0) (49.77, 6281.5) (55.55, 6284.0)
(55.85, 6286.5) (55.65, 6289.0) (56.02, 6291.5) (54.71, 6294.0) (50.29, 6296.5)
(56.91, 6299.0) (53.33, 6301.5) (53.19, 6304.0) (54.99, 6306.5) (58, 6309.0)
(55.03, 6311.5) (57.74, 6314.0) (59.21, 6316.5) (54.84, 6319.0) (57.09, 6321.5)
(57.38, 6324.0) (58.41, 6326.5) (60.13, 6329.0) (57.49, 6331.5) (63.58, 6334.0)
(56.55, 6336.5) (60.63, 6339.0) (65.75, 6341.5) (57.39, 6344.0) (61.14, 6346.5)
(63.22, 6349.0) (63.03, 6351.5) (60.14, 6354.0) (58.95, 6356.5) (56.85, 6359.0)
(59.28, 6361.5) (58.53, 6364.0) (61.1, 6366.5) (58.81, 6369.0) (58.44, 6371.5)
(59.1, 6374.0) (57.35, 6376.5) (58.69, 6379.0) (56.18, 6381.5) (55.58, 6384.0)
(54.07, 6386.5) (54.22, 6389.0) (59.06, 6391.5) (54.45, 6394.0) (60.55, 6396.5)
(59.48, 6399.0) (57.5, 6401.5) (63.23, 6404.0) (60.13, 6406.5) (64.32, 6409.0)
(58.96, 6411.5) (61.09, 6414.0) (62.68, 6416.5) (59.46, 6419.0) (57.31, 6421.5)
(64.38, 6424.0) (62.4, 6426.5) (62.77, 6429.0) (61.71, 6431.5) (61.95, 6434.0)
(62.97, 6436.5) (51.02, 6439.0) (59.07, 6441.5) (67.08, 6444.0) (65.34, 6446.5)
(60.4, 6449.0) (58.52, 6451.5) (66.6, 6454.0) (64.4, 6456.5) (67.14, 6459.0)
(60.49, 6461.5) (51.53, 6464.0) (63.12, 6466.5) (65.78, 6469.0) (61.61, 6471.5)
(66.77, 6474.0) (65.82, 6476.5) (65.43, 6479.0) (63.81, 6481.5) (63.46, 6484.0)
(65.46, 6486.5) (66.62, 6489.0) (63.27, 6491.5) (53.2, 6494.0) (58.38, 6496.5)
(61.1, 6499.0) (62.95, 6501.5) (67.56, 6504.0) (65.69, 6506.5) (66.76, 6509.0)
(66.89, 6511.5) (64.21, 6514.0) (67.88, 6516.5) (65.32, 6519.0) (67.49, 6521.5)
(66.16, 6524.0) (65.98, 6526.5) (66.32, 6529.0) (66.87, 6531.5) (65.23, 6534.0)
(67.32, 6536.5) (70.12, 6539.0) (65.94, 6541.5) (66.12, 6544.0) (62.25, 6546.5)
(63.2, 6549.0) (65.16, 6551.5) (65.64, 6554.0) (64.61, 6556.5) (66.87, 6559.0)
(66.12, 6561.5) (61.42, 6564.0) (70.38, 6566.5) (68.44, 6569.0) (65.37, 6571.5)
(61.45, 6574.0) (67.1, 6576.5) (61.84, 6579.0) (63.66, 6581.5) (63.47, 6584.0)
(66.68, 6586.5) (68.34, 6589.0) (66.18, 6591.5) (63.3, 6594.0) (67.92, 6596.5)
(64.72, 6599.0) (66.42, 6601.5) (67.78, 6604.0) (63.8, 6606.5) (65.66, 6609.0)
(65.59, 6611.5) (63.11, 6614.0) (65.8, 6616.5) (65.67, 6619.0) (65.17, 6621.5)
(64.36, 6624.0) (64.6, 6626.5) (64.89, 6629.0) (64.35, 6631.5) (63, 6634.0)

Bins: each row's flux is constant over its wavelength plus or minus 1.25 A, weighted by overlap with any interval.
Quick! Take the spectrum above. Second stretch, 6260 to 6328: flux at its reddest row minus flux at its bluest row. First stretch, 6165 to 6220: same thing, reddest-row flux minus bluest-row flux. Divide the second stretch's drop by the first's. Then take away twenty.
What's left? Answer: -22.9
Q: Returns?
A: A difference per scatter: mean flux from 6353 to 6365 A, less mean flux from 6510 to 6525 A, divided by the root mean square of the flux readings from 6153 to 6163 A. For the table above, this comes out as -0.14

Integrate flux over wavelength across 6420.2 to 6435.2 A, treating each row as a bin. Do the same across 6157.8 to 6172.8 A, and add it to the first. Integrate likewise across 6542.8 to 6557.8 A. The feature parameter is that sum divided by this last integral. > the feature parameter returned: 1.67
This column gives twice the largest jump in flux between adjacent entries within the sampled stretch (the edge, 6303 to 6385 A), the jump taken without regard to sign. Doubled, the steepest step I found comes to 17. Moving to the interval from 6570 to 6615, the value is 11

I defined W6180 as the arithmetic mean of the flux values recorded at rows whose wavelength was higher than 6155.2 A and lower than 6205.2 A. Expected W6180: 50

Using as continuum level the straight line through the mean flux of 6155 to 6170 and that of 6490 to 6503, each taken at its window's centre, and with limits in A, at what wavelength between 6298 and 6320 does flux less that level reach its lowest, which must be 6304.0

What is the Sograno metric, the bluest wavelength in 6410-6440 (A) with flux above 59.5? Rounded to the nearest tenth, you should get 6414.0 A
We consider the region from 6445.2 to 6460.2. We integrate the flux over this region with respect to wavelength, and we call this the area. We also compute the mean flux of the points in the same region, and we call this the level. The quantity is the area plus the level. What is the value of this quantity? 1020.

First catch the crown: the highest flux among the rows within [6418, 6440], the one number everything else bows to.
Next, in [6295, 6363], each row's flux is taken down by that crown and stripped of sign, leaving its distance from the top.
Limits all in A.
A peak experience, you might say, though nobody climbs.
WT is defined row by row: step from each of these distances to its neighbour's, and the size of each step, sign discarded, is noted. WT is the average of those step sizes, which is 2.86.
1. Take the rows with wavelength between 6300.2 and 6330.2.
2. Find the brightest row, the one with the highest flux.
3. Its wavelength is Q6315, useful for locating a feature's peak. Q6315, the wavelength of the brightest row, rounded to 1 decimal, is 6329.0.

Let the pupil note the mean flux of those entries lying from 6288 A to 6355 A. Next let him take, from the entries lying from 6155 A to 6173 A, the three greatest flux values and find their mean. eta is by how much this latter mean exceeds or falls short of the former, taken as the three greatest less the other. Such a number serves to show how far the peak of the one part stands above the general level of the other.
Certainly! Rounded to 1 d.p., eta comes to -3.7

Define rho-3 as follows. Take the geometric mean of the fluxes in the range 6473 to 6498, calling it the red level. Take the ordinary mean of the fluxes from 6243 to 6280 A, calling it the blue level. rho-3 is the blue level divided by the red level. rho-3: 0.79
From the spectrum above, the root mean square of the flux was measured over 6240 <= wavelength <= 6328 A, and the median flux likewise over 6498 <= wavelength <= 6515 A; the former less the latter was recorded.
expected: -12.8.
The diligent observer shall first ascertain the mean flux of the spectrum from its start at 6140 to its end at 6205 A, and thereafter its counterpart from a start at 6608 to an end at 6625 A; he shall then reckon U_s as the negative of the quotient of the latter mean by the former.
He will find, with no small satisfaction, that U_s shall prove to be -1.24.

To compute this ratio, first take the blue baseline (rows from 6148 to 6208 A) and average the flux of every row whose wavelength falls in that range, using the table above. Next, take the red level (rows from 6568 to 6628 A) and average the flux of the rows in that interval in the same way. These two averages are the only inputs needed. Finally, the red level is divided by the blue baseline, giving 1.27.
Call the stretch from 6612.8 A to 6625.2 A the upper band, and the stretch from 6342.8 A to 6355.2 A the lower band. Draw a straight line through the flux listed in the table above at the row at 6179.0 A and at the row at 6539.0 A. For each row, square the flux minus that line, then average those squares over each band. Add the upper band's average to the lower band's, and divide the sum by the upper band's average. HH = 1.1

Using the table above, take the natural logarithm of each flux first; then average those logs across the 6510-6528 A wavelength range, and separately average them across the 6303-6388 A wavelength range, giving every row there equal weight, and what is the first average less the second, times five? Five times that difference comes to 0.63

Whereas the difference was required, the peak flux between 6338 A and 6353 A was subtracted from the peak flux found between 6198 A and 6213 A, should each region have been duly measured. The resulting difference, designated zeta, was -10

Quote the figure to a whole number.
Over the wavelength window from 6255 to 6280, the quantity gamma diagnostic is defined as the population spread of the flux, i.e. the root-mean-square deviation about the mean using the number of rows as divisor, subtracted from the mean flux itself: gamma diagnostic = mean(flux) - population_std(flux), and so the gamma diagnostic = 47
